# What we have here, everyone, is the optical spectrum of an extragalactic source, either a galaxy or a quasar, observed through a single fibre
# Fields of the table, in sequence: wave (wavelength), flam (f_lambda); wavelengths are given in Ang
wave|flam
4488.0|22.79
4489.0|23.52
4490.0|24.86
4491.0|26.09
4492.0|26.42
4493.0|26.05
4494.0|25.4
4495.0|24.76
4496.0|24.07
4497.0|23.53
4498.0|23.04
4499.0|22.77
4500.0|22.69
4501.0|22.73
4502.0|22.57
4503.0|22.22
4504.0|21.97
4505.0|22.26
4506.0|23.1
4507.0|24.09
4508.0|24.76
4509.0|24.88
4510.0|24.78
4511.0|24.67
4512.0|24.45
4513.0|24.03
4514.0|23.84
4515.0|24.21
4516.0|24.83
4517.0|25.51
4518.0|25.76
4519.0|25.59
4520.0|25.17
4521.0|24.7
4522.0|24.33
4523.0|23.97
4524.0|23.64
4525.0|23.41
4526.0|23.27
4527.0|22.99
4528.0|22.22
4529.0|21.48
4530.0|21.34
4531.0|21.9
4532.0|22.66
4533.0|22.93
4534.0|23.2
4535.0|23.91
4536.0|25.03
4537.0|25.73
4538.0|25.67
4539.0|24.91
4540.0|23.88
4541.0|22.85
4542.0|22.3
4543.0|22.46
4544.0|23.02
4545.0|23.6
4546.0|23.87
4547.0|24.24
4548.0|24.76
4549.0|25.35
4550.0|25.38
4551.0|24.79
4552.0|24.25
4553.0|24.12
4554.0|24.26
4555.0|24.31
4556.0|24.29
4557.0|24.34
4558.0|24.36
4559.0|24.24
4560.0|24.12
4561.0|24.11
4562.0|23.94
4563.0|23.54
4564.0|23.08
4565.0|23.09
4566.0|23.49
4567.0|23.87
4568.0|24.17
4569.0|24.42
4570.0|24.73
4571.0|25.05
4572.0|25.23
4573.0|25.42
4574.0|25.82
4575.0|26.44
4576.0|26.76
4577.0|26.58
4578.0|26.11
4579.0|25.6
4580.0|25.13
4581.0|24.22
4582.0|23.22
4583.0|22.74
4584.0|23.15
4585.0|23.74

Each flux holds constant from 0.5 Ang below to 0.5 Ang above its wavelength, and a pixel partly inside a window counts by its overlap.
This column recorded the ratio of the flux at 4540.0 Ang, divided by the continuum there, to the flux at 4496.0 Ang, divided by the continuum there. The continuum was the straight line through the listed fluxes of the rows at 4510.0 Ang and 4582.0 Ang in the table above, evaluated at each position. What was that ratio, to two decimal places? 1.03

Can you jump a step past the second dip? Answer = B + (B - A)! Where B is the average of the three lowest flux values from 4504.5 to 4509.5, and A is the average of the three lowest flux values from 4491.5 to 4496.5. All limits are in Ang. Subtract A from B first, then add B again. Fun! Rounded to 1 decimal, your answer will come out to 21.6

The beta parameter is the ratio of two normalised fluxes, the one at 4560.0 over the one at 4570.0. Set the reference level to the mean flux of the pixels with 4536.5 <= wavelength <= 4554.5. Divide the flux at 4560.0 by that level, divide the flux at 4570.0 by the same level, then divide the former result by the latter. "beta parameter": 0.98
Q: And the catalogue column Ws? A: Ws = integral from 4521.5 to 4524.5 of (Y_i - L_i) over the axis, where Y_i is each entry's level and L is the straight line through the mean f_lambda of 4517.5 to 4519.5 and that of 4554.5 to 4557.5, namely -5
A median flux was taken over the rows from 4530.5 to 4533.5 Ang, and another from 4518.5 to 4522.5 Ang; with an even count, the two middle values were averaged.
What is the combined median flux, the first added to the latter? 47.6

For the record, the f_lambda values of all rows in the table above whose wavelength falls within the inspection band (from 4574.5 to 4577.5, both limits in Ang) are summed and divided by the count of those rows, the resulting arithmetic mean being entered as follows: 26.6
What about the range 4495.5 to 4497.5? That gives 23.8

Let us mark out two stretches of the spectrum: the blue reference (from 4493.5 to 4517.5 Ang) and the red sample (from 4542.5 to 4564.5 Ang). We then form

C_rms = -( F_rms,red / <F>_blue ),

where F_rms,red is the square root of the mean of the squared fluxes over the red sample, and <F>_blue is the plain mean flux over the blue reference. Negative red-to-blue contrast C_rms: -1.01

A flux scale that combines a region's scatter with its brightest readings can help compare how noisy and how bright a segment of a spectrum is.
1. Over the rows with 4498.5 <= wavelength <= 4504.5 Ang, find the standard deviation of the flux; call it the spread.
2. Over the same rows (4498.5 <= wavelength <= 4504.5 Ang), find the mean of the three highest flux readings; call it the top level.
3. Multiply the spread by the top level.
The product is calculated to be 7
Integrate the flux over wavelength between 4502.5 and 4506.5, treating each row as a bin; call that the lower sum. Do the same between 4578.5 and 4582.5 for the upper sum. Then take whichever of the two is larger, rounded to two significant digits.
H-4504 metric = 98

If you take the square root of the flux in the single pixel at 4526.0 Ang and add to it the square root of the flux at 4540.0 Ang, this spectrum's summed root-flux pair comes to 9.7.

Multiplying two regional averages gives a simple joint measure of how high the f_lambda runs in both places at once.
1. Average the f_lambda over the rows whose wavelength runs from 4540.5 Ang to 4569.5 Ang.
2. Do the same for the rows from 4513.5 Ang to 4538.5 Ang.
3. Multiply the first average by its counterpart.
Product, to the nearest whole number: 572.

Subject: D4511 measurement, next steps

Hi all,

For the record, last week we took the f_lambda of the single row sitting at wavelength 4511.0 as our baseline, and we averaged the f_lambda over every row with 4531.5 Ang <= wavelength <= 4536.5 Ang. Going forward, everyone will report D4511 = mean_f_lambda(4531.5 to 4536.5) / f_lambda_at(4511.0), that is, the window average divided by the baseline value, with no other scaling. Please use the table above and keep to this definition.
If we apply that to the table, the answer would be 0.95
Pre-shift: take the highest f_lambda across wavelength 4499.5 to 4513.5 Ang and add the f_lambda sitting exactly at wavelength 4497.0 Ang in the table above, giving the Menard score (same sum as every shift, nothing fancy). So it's 48.4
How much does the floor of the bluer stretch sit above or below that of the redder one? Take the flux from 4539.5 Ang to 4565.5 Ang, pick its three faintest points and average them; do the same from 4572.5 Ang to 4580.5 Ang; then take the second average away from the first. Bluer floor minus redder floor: -2.8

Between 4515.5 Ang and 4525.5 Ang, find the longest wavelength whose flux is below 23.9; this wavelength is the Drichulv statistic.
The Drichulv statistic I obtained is 4525.0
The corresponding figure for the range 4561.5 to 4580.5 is 4567.0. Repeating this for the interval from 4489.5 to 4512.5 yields 4506.0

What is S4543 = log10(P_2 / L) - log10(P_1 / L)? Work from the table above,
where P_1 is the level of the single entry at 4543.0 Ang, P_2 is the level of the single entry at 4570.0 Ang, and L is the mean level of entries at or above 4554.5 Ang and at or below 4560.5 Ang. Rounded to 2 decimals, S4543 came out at 0.04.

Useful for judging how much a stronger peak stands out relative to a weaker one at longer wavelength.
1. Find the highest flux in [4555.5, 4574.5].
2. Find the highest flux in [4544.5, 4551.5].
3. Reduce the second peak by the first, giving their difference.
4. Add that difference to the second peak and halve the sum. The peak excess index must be 12.5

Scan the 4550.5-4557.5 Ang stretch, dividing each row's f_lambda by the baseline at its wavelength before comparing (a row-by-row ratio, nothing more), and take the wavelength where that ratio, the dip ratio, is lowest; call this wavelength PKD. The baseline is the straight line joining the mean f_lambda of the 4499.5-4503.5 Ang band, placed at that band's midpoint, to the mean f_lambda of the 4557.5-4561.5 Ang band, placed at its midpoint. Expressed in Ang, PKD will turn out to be 4553.0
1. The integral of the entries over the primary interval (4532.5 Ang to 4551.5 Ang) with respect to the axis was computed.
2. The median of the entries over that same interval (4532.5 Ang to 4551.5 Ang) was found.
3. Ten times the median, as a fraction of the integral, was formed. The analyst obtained 0.522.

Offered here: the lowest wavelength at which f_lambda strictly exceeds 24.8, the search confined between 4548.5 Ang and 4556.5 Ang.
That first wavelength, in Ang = 4549.0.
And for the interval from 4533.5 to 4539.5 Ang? 4536.0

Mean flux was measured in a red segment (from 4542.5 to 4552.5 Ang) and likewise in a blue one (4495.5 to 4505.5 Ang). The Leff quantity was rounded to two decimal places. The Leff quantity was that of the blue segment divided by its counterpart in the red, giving 0.94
